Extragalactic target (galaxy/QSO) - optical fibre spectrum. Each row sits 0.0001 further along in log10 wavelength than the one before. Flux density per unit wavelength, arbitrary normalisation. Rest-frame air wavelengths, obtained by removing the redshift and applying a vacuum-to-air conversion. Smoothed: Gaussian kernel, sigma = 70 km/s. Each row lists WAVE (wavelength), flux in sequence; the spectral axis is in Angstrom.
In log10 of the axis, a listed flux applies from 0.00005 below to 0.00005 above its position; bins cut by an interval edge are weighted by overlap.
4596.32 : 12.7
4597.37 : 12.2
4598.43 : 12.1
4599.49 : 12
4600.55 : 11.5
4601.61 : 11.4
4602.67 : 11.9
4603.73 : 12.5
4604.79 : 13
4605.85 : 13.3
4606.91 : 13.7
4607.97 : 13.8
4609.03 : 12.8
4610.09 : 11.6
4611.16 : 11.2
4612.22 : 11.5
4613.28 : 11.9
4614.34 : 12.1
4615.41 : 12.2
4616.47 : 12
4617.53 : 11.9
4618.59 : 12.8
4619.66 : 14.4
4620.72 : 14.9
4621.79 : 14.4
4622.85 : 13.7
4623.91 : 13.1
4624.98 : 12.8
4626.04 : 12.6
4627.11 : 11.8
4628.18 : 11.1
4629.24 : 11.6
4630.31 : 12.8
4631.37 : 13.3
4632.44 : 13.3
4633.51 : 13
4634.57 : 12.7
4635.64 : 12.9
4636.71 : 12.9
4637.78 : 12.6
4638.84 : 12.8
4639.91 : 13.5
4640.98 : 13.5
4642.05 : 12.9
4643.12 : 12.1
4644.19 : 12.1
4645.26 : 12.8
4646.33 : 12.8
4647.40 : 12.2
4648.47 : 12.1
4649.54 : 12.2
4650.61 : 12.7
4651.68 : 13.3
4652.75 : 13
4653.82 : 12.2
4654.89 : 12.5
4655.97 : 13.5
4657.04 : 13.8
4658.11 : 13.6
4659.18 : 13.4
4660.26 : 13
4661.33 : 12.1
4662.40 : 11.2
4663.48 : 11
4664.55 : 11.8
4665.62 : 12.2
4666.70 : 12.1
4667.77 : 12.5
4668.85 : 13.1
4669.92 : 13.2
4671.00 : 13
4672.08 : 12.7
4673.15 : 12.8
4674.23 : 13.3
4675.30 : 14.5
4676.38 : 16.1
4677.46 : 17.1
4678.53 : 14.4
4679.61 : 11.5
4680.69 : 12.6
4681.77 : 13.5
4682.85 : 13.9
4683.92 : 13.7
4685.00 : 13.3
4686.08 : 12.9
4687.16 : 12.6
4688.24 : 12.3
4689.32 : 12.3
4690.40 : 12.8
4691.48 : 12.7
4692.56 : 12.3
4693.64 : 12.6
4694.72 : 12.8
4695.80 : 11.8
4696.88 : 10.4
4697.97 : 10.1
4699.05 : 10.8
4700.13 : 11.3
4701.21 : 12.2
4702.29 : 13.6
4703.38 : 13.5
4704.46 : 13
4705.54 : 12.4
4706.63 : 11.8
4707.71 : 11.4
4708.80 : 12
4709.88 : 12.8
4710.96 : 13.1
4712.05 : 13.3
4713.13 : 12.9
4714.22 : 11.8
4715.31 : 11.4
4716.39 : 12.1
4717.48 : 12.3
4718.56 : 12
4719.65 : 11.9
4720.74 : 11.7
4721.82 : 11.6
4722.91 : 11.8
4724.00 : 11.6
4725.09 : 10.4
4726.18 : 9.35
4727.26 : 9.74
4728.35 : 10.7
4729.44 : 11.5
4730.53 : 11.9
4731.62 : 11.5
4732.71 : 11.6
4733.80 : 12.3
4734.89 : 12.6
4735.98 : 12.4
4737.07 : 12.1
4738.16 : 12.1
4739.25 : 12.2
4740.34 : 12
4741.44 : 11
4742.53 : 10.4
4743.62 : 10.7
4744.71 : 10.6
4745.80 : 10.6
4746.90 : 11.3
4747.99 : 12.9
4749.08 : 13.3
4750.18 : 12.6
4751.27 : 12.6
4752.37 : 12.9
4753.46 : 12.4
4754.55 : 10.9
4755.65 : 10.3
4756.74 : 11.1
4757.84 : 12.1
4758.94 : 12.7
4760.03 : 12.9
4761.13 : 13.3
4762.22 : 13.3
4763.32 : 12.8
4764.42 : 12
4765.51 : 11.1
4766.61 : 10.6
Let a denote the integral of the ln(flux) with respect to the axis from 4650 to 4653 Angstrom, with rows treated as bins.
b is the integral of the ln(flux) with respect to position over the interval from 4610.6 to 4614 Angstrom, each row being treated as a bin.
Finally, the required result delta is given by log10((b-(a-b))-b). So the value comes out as -0.21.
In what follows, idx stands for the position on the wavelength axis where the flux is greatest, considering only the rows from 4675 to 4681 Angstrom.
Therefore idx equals 4677.46 Angstrom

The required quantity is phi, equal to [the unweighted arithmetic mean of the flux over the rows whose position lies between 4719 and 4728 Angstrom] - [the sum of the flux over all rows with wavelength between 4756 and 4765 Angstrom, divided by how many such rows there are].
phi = -1.5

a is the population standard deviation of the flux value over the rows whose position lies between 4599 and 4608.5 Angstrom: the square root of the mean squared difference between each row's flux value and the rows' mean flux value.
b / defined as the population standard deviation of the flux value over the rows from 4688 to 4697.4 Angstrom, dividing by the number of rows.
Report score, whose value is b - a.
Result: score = -0.16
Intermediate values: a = 0.87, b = 0.7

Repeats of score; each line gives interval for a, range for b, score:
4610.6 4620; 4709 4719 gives -0.27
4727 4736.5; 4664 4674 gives -0.39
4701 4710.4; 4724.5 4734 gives 0.24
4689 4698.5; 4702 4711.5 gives -0.25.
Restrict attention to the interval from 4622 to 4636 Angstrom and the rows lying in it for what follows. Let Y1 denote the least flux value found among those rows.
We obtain 11.1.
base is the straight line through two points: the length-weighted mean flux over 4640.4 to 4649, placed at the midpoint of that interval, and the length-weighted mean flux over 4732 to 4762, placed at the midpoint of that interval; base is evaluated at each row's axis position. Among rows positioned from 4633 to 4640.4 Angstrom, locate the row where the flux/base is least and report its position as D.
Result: 4637.78 Angstrom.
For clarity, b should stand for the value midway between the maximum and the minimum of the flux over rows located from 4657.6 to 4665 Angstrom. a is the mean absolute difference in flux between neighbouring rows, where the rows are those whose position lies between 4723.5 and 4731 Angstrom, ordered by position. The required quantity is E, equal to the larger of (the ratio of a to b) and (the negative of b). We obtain 0.065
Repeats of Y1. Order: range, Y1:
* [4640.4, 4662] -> 12.1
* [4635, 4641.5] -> 12.6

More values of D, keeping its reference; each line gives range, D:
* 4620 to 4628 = 4627.11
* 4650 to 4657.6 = 4653.82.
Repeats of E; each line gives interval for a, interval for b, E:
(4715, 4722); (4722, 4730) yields 0.025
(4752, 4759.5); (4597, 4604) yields 0.070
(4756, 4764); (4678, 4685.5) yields 0.035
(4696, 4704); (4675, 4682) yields 0.045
